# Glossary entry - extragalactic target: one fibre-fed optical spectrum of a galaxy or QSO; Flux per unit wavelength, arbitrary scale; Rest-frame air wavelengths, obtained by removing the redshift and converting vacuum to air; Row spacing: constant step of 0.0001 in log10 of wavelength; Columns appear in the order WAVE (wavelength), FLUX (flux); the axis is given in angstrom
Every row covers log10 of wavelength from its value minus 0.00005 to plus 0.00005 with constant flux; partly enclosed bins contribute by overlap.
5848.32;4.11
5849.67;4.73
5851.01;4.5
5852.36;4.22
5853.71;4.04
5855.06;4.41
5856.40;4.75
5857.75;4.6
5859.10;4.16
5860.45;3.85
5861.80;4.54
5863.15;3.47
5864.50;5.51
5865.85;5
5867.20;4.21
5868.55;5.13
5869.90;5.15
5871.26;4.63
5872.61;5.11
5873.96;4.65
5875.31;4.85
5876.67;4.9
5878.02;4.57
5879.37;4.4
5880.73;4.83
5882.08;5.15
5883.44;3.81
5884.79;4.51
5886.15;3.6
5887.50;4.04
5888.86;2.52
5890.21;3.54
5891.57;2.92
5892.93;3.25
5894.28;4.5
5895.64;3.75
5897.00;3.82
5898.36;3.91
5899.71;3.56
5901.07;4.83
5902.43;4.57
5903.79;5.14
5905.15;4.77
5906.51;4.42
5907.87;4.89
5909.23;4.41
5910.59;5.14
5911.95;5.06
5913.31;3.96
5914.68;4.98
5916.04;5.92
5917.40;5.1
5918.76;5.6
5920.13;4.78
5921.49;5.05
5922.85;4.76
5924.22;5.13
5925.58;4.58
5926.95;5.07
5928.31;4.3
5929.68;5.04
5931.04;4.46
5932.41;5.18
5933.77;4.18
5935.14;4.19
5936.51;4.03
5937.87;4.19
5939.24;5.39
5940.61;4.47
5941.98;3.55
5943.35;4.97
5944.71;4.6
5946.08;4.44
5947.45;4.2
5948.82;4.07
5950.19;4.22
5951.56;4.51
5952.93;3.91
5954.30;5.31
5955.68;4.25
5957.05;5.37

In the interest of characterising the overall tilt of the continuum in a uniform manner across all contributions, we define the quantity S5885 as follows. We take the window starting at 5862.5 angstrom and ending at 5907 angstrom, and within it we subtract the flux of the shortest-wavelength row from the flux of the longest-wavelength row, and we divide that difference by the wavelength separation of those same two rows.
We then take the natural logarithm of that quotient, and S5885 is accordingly -3.8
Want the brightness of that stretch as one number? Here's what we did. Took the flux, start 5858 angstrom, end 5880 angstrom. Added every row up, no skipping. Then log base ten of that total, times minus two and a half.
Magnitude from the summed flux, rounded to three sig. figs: -4.67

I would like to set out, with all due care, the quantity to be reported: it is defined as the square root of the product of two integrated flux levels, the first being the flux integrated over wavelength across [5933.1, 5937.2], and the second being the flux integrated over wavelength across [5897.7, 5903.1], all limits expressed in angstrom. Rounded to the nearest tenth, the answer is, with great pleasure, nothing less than 19.7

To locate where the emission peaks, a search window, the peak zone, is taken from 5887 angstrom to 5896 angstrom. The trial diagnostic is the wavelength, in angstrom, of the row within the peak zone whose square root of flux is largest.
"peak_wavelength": 5894.28 angstrom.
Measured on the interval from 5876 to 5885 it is 5882.08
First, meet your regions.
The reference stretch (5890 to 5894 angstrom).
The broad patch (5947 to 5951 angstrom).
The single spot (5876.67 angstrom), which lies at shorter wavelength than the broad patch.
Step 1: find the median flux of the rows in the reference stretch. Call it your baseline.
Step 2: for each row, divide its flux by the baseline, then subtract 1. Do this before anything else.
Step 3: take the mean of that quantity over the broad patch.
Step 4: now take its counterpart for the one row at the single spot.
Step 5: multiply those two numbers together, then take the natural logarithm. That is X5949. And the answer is -1.9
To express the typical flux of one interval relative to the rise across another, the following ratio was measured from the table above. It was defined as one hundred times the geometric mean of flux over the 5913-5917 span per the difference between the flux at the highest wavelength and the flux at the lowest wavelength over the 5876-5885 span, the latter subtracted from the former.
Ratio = -1253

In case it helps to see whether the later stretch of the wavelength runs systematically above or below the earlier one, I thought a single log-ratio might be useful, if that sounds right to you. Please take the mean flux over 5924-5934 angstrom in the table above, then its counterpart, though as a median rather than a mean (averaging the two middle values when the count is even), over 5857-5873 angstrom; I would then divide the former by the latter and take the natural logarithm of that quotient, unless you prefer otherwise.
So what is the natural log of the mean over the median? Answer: 0.0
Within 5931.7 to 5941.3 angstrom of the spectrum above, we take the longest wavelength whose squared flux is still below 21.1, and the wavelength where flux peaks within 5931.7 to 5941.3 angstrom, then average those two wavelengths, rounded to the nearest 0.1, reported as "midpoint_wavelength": 5939.9 angstrom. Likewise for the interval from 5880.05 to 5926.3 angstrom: 5920.8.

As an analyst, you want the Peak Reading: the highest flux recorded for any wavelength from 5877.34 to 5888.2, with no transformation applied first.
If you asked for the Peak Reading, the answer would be 5.15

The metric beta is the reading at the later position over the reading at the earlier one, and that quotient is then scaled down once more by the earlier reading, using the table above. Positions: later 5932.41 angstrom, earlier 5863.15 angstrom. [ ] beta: 0.430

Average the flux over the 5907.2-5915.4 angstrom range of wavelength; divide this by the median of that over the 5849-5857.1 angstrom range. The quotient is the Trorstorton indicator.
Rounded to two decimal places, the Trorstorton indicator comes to 1.06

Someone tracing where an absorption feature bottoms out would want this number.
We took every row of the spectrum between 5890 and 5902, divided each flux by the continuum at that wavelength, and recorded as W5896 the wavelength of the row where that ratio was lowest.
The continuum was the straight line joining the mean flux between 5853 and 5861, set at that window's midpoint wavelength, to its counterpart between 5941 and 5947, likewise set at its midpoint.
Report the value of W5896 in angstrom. 5891.57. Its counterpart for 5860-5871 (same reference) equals 5863.15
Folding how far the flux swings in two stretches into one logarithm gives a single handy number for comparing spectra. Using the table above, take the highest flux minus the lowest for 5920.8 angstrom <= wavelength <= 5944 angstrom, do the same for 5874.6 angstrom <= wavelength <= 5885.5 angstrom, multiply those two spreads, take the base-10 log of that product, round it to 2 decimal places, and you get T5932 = 0.39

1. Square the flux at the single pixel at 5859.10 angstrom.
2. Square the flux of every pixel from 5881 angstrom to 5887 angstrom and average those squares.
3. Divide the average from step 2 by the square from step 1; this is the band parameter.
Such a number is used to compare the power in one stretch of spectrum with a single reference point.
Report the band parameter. 1.1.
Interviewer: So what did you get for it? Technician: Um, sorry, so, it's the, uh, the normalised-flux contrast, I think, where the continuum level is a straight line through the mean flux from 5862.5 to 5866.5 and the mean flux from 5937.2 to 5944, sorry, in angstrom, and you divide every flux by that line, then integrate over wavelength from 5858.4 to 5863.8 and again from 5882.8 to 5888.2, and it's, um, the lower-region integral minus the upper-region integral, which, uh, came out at 0.0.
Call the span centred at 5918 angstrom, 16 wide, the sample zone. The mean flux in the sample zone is 5.0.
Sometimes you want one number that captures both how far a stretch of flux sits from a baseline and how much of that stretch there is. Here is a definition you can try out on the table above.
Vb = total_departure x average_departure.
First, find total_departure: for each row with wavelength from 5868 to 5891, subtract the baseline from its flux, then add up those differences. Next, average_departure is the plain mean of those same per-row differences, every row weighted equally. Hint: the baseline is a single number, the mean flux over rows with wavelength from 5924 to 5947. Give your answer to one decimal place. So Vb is 0.3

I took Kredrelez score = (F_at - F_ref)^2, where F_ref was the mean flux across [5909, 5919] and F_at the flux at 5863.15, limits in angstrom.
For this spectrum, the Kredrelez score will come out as 2.4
